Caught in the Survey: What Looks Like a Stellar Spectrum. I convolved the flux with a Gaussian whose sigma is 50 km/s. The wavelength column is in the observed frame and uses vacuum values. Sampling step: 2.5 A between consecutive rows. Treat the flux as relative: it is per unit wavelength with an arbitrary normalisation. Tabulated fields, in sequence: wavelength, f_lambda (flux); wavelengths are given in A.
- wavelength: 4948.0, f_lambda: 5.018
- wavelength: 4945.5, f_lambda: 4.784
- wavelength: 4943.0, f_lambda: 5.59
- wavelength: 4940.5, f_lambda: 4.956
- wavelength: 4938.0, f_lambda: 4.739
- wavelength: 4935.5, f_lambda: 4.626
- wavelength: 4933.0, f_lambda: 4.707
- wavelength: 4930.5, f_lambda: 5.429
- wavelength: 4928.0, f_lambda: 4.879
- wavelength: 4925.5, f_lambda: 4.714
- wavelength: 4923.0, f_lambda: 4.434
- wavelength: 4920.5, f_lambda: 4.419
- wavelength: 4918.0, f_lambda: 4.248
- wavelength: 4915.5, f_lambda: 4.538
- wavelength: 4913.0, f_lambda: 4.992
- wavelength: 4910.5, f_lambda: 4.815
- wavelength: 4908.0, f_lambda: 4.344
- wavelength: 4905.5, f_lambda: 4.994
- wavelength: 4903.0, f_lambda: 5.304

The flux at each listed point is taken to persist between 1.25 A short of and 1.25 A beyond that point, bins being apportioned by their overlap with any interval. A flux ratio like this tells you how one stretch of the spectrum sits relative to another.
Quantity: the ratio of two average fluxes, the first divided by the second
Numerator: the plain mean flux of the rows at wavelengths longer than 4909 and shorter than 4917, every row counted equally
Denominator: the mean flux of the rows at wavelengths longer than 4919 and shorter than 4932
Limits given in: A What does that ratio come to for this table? 1.00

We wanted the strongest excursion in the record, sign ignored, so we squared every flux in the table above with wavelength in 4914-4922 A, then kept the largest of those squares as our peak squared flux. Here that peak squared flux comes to 21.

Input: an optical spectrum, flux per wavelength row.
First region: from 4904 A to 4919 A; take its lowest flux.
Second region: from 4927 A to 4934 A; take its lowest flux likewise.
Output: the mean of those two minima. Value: 4.48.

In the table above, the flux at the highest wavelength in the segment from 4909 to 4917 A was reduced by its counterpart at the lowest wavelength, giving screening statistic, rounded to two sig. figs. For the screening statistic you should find -0.28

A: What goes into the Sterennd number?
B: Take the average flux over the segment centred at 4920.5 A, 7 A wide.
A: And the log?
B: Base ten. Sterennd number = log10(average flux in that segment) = 0.640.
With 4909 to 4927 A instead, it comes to 0.662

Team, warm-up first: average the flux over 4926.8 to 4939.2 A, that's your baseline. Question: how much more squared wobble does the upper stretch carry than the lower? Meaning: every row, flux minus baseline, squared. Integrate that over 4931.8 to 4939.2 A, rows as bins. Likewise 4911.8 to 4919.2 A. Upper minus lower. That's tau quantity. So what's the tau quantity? -1.0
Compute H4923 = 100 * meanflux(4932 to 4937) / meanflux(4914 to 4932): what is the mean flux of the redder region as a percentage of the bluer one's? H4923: 100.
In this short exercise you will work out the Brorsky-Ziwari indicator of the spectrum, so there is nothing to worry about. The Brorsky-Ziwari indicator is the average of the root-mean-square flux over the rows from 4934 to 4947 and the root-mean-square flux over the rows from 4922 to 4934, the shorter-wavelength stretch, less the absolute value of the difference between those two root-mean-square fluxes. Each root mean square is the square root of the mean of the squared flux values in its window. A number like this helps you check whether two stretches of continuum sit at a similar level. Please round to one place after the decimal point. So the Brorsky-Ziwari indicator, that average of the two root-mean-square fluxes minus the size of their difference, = 4.8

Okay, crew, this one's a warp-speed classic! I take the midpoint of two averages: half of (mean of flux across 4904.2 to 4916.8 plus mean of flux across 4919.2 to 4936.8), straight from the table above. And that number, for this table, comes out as 4.74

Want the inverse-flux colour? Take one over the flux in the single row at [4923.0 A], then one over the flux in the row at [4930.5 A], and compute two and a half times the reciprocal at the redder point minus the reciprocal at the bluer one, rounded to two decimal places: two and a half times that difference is -0.10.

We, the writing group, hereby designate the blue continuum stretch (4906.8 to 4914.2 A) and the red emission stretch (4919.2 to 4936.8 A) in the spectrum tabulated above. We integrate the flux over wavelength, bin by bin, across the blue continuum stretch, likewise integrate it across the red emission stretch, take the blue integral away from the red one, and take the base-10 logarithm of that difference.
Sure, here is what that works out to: 1.7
